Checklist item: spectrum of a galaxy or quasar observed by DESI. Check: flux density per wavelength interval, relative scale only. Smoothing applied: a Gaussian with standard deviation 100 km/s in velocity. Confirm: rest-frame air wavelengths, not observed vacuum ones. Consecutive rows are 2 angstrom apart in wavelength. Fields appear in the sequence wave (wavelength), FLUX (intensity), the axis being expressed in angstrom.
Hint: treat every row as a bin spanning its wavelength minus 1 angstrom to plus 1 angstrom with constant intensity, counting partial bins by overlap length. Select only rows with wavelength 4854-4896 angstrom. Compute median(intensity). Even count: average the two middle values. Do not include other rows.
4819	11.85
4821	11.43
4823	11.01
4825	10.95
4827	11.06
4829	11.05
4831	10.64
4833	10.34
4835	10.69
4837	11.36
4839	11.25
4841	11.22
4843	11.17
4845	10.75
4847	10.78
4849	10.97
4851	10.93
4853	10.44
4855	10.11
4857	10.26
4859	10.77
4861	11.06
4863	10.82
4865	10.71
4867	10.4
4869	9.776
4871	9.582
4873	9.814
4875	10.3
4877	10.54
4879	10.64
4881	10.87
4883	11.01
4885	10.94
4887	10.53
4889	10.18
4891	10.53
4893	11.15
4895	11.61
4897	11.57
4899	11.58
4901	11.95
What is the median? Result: 10.5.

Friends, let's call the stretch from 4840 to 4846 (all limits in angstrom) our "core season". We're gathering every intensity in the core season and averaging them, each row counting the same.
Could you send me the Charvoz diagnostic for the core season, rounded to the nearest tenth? 11.0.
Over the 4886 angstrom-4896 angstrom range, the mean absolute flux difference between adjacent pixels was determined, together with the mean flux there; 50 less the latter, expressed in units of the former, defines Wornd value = 88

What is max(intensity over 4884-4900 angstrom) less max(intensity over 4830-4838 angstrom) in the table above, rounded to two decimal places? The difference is 0.25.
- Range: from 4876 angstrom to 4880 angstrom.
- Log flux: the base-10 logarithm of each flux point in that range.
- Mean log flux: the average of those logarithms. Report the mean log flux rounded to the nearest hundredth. 1.02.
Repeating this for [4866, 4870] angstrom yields 1.00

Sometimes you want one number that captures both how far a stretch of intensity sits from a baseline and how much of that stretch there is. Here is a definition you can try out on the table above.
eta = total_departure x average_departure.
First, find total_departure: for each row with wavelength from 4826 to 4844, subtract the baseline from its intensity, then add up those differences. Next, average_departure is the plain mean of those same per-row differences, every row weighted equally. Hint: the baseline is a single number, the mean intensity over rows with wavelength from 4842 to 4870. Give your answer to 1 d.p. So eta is 1.0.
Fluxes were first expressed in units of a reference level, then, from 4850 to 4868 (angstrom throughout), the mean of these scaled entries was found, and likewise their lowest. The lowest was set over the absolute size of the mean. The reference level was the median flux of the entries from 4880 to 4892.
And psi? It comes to 0.953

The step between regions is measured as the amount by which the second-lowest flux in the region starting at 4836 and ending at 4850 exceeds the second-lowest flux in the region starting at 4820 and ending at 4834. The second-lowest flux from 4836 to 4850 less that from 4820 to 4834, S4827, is 0.14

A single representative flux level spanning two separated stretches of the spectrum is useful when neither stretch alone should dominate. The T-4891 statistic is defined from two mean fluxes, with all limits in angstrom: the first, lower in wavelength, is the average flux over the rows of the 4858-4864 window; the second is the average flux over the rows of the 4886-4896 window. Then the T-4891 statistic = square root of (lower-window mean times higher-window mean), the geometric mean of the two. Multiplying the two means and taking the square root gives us 10.8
